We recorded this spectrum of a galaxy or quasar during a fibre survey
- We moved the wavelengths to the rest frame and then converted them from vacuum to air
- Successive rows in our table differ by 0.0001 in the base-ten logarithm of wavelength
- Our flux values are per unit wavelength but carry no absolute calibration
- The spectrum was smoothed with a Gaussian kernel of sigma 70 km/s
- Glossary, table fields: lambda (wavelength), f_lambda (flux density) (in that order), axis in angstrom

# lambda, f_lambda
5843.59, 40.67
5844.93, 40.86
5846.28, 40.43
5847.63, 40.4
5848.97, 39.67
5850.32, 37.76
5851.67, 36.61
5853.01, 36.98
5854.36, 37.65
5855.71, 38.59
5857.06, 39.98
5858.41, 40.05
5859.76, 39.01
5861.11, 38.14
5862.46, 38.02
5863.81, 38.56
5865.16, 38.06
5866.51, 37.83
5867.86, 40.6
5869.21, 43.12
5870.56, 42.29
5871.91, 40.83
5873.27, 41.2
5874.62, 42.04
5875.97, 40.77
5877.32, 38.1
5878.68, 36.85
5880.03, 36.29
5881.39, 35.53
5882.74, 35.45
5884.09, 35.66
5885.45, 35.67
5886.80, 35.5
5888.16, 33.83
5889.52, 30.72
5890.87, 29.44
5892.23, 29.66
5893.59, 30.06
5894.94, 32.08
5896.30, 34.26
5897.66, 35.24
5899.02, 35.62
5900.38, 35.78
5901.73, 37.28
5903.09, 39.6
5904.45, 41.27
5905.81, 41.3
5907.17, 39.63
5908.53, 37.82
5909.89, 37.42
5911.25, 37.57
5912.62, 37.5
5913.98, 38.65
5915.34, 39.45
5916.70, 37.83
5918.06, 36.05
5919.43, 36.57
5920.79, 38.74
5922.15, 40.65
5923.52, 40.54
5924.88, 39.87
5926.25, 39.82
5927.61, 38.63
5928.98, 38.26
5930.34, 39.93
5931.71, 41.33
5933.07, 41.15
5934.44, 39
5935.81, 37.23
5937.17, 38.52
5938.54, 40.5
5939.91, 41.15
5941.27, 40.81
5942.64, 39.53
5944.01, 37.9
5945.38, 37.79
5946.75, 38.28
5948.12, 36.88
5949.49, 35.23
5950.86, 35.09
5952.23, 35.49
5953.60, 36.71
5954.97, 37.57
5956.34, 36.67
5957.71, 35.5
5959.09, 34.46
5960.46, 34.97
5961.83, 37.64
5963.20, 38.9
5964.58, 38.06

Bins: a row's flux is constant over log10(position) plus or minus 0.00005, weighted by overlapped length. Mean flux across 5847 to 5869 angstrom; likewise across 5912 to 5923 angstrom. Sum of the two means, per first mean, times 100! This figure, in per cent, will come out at 199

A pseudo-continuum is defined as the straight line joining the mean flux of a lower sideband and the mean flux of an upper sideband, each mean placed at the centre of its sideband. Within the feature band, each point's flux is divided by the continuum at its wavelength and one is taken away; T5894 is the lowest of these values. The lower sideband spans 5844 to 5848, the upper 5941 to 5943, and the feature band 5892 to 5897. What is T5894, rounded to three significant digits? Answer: -0.265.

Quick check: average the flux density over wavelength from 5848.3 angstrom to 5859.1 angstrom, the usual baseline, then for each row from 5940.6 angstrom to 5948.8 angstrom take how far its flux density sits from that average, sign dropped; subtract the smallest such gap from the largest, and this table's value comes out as 2.3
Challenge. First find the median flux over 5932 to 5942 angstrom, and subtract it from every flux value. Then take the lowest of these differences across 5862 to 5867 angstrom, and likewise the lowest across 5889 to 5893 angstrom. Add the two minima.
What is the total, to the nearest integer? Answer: -14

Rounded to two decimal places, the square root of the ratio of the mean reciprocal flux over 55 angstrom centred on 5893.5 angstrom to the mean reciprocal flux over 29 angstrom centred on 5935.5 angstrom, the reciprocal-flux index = 1.03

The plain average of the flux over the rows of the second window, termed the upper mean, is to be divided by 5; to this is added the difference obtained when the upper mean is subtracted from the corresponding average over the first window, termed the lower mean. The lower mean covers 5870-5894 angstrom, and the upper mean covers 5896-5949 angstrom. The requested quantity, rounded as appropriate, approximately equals 5.2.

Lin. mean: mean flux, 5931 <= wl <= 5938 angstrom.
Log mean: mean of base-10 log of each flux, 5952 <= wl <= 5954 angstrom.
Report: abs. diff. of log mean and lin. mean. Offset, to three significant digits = 37.9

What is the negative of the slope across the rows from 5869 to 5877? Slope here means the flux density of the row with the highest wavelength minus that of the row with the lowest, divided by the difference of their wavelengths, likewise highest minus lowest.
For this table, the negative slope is 0.3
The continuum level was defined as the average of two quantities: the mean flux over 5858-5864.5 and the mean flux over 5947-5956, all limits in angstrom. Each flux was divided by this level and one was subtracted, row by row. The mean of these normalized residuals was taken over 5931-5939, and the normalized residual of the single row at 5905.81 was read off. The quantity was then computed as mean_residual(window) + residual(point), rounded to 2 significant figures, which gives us 0.16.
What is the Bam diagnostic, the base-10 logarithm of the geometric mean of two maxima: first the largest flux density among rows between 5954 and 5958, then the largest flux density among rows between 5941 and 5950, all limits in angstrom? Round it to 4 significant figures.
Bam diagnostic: 1.593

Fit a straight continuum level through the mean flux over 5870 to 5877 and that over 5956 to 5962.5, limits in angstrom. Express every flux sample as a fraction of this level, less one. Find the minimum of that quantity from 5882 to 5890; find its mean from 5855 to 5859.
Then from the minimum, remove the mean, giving -0.17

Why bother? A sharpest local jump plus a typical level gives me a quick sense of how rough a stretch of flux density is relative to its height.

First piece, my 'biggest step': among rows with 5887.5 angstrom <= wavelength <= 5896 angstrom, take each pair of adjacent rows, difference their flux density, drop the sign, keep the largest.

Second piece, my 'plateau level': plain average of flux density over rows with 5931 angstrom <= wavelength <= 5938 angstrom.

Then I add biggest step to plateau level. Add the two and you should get 42.6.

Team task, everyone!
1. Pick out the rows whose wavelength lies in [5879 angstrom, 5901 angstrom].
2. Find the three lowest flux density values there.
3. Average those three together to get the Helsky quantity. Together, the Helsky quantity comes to 29.7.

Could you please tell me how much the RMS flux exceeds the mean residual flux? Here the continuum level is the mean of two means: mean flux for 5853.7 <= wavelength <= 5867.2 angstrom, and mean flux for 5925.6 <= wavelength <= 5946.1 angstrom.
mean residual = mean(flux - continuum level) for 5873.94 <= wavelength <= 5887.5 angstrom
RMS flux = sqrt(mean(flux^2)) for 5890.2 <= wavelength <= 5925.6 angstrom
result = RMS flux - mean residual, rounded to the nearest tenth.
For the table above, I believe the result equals 38.9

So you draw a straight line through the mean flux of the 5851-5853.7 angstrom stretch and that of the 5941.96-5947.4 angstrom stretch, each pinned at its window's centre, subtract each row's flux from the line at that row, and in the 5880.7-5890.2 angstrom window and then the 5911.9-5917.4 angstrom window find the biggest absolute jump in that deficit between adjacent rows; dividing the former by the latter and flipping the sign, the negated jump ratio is -1.9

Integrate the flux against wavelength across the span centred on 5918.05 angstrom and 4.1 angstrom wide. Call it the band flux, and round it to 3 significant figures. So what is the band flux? 151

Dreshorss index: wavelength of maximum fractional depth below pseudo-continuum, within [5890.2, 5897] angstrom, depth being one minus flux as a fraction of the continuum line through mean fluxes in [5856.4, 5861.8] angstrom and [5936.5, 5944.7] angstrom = 5890.87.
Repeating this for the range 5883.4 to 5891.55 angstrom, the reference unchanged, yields 5890.87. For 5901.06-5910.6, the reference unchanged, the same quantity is 5901.73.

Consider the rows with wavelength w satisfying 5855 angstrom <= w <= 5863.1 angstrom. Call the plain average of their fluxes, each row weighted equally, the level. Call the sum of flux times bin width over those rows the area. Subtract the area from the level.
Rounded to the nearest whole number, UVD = -276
